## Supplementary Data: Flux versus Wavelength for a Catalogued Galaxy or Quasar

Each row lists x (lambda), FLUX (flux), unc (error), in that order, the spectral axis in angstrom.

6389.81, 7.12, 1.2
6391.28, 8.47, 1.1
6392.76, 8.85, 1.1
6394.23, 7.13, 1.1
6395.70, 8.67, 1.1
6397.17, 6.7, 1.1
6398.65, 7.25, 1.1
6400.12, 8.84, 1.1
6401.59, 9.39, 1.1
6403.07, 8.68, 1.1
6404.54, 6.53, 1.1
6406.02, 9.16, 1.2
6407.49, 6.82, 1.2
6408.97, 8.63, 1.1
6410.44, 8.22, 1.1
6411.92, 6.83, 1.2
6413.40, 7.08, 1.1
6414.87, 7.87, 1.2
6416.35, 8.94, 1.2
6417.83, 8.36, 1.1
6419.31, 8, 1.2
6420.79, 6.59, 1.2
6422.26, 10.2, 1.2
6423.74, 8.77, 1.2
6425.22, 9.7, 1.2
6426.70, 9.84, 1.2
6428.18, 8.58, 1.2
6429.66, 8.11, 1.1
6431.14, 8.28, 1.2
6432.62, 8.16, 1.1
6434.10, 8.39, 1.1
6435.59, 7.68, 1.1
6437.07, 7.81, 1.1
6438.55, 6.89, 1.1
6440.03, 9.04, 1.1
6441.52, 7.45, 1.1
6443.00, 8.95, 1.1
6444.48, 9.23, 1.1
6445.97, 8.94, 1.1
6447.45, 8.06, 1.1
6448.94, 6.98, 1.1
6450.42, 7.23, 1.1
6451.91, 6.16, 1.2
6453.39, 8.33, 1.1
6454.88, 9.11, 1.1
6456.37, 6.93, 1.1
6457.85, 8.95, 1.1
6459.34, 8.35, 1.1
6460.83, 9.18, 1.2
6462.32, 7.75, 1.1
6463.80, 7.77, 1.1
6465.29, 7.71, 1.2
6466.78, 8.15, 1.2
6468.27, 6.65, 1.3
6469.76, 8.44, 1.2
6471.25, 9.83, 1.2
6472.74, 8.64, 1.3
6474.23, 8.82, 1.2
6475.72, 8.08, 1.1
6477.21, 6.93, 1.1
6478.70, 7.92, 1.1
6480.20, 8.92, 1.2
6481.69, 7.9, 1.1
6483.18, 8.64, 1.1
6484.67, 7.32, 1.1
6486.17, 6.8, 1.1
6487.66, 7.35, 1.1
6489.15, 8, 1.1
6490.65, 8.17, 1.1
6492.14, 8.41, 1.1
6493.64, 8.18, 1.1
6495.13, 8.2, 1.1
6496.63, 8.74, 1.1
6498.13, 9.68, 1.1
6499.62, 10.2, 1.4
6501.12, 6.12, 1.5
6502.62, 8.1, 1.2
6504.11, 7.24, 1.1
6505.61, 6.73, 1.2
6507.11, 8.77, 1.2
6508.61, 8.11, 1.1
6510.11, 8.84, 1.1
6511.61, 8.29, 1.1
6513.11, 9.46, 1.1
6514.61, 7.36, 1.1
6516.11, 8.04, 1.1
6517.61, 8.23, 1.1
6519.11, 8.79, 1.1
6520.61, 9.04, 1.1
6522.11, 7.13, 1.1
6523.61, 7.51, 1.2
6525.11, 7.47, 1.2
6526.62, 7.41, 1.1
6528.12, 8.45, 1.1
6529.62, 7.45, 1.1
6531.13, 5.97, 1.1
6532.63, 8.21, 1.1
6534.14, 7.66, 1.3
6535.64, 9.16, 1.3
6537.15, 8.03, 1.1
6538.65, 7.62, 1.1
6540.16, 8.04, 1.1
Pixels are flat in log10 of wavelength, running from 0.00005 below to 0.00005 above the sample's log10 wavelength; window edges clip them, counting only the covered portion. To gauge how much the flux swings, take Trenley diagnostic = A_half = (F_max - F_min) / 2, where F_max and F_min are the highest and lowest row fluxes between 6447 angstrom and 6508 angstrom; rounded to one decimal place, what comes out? 2.0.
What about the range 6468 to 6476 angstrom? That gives 1.6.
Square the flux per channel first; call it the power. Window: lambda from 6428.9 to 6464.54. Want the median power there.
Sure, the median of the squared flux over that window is 66.2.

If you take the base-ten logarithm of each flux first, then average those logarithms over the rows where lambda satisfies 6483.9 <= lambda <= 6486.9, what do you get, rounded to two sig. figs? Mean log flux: 0.85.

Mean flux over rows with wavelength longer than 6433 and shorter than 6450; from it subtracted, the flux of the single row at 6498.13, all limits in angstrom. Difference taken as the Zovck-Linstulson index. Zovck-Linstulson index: -1.6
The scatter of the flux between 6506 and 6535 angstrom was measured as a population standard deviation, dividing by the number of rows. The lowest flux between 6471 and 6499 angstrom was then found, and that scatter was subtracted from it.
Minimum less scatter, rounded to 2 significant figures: 6.0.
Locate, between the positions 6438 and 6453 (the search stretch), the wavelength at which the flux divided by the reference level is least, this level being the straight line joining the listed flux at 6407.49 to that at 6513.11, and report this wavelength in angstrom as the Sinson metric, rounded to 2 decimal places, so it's 6451.91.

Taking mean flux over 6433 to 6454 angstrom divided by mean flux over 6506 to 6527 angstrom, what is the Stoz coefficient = 0.97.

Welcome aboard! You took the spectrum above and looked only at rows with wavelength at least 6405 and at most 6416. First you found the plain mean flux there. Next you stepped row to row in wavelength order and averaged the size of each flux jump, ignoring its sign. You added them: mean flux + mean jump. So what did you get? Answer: 8.97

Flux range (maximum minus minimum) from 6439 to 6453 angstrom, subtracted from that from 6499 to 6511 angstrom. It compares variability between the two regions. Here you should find 1.0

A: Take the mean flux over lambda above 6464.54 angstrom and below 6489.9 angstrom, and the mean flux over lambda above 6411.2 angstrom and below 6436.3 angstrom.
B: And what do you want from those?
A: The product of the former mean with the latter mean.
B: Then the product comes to 66.6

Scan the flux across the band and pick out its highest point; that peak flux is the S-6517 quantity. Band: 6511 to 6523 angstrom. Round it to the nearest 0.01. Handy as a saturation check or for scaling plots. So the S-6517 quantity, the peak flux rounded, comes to 9.46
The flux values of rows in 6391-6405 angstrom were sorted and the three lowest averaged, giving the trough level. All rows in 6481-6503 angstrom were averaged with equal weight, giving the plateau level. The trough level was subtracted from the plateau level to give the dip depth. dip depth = 1.33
